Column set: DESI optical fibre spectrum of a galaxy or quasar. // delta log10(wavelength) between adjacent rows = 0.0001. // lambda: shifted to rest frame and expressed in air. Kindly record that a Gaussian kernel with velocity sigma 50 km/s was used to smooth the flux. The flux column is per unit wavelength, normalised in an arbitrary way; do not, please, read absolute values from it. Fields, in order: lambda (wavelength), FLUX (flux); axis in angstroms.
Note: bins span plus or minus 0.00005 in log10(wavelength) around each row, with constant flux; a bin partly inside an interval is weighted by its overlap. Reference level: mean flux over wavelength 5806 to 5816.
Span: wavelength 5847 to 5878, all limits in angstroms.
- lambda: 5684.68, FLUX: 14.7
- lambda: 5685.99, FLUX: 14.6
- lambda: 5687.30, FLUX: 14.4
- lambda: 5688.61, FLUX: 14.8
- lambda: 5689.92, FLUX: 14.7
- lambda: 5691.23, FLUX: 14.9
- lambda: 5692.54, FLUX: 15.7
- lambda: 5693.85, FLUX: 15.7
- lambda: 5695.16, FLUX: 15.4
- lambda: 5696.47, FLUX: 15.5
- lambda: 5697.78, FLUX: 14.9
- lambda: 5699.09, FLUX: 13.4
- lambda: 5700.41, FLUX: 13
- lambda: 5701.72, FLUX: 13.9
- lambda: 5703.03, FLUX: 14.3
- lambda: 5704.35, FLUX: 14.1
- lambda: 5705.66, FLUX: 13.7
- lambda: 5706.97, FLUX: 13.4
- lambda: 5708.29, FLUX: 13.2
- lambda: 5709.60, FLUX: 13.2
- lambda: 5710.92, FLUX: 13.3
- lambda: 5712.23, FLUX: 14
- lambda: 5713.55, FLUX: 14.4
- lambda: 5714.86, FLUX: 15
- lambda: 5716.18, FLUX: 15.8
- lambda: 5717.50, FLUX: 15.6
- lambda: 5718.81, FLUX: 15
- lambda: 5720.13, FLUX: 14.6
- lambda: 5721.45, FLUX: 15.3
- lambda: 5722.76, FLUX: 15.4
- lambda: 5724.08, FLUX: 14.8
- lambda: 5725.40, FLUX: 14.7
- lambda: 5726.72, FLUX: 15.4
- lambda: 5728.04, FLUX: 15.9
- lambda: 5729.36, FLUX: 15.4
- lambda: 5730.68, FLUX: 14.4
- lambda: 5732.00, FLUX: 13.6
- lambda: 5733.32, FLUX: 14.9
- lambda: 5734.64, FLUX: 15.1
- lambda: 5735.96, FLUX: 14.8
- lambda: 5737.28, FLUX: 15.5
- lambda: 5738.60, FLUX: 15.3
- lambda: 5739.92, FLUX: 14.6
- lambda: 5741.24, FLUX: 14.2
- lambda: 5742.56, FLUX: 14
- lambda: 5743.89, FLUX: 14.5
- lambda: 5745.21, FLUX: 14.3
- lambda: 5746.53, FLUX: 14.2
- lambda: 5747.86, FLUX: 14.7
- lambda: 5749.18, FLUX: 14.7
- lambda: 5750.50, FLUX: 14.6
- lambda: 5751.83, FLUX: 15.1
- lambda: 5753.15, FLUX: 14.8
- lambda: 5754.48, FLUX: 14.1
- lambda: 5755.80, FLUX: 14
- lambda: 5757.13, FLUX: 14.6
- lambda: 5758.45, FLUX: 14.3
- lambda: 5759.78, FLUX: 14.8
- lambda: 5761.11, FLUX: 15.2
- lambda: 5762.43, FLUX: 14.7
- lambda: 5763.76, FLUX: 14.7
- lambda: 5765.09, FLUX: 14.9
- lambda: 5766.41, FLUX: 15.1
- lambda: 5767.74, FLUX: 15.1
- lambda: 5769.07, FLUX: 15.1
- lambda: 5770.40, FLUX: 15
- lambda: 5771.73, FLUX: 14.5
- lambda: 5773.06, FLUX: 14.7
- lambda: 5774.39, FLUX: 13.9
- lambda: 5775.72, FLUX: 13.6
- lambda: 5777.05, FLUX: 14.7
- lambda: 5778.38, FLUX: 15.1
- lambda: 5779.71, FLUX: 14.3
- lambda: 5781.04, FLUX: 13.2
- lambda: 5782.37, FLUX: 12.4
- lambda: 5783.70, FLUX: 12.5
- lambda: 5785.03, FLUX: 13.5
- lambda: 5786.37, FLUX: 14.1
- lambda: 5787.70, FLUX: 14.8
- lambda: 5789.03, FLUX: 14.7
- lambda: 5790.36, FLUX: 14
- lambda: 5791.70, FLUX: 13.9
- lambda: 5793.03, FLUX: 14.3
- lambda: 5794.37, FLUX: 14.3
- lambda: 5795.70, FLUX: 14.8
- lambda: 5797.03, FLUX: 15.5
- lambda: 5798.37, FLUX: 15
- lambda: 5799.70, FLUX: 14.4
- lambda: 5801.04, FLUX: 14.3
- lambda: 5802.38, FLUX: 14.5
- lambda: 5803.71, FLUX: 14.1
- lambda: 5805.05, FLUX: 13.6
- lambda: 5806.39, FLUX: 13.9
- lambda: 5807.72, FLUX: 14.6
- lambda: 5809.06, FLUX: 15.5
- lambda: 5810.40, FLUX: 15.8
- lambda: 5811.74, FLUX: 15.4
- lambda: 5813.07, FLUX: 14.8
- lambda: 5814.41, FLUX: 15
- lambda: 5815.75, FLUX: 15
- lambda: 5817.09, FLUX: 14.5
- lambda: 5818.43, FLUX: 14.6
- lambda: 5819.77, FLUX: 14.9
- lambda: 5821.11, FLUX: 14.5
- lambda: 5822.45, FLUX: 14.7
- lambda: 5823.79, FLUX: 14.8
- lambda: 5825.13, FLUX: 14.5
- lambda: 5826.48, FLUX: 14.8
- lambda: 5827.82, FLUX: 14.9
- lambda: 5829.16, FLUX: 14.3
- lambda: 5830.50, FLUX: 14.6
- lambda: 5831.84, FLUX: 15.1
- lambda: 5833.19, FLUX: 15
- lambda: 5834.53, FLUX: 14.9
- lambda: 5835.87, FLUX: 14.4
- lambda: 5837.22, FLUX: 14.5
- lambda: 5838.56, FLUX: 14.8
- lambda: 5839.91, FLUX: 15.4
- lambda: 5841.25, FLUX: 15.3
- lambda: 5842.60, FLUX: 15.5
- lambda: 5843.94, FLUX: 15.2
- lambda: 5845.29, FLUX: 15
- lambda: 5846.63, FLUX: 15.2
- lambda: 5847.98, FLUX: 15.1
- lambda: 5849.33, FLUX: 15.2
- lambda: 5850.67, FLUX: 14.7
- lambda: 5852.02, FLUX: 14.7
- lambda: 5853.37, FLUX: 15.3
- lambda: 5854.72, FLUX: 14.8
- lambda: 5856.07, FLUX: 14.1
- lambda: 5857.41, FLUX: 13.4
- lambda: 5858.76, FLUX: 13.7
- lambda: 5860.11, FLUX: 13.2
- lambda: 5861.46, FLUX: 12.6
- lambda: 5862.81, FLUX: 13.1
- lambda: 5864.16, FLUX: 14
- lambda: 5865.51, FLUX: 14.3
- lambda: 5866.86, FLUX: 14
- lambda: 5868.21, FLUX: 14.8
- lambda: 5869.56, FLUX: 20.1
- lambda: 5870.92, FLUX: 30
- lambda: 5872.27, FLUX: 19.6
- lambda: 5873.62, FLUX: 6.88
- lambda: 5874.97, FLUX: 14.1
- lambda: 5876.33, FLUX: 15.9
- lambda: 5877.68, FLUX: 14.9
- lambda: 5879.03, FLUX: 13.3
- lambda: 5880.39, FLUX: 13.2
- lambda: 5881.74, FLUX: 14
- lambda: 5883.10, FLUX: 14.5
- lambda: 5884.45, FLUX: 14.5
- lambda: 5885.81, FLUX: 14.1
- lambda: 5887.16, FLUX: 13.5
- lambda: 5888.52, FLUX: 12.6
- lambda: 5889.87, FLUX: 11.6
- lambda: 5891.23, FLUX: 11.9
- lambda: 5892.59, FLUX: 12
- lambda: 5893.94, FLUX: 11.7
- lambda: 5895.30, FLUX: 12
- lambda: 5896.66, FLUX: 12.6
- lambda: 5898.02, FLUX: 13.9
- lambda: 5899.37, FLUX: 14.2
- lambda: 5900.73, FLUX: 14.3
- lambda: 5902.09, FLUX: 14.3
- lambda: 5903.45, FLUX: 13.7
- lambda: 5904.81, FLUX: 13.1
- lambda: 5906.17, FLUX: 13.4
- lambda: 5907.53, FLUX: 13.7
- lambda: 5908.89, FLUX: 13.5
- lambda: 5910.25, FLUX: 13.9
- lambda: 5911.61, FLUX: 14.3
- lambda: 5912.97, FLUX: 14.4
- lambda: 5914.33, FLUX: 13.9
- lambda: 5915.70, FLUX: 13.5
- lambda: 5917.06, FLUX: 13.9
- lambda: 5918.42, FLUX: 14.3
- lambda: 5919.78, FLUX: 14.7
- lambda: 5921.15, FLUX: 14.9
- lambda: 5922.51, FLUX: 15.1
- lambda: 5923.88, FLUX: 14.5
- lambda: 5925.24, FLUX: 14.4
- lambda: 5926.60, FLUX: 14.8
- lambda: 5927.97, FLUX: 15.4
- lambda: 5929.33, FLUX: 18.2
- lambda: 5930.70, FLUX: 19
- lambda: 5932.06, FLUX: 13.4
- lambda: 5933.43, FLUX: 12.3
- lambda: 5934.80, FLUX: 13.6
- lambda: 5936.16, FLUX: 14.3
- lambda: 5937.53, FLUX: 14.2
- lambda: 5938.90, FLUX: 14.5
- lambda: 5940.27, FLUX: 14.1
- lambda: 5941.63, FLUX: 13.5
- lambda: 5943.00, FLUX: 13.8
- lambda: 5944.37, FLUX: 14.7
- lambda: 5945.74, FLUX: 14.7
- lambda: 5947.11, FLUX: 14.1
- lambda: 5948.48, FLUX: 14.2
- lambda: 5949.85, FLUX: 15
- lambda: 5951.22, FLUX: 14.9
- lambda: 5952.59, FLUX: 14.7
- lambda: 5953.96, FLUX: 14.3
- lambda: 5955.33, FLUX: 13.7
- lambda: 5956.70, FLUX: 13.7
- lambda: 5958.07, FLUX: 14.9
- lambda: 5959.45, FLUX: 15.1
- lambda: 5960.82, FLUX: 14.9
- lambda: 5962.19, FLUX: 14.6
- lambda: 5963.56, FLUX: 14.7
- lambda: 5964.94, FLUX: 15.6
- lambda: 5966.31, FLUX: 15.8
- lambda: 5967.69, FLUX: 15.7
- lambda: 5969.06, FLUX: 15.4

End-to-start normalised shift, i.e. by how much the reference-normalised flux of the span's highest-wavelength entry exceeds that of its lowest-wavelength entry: -0.01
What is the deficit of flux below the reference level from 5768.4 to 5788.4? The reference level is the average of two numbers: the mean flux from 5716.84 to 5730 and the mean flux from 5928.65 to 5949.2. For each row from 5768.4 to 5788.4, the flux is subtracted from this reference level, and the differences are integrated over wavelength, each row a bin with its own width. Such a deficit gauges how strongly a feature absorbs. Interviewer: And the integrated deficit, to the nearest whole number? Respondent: 16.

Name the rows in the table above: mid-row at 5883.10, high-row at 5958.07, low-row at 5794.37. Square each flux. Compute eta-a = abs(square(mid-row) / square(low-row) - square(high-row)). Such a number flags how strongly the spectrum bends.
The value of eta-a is 221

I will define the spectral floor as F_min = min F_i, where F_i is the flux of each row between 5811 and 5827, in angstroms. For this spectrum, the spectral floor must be 14.5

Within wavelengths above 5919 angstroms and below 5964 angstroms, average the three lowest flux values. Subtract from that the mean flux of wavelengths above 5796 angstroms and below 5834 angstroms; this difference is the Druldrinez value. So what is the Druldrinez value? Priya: -1.7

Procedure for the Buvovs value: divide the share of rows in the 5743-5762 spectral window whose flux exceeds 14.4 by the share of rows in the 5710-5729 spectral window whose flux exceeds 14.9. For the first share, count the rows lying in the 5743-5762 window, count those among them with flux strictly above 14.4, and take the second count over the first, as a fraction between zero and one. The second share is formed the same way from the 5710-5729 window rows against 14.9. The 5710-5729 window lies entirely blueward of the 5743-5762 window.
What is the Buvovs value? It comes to 1.1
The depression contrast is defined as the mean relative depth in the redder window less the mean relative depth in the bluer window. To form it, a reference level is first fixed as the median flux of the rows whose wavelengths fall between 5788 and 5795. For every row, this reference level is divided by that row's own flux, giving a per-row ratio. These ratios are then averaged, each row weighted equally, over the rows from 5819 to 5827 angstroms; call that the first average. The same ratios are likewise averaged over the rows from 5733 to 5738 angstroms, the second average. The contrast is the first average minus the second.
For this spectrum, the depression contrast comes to 0.024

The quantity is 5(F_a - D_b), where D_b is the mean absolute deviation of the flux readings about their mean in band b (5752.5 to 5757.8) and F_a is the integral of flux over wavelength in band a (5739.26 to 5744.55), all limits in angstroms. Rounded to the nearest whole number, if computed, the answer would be 377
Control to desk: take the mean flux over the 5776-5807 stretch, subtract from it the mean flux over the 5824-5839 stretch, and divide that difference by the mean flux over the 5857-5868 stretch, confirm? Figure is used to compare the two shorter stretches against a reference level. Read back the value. -0.040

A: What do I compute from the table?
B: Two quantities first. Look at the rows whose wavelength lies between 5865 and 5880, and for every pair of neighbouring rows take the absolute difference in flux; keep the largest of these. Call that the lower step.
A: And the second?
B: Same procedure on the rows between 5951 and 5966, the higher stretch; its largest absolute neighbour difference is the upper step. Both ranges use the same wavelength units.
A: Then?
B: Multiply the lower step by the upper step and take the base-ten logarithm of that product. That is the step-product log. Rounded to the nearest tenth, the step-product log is 1.2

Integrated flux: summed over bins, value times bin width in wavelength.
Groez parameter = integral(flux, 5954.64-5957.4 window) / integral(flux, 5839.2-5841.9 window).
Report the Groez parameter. 0.91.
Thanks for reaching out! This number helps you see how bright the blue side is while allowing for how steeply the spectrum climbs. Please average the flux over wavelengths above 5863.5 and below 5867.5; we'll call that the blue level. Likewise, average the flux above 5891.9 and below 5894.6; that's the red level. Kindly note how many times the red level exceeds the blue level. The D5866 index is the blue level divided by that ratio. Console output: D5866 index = 16.8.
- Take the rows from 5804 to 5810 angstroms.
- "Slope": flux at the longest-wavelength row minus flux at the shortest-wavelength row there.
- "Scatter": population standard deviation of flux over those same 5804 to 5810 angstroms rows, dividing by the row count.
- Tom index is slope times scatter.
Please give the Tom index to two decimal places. 1.39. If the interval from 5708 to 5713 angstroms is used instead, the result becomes 0.27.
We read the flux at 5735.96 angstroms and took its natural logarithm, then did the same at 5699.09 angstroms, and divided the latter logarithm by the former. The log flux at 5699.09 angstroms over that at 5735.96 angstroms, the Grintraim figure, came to 0.96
